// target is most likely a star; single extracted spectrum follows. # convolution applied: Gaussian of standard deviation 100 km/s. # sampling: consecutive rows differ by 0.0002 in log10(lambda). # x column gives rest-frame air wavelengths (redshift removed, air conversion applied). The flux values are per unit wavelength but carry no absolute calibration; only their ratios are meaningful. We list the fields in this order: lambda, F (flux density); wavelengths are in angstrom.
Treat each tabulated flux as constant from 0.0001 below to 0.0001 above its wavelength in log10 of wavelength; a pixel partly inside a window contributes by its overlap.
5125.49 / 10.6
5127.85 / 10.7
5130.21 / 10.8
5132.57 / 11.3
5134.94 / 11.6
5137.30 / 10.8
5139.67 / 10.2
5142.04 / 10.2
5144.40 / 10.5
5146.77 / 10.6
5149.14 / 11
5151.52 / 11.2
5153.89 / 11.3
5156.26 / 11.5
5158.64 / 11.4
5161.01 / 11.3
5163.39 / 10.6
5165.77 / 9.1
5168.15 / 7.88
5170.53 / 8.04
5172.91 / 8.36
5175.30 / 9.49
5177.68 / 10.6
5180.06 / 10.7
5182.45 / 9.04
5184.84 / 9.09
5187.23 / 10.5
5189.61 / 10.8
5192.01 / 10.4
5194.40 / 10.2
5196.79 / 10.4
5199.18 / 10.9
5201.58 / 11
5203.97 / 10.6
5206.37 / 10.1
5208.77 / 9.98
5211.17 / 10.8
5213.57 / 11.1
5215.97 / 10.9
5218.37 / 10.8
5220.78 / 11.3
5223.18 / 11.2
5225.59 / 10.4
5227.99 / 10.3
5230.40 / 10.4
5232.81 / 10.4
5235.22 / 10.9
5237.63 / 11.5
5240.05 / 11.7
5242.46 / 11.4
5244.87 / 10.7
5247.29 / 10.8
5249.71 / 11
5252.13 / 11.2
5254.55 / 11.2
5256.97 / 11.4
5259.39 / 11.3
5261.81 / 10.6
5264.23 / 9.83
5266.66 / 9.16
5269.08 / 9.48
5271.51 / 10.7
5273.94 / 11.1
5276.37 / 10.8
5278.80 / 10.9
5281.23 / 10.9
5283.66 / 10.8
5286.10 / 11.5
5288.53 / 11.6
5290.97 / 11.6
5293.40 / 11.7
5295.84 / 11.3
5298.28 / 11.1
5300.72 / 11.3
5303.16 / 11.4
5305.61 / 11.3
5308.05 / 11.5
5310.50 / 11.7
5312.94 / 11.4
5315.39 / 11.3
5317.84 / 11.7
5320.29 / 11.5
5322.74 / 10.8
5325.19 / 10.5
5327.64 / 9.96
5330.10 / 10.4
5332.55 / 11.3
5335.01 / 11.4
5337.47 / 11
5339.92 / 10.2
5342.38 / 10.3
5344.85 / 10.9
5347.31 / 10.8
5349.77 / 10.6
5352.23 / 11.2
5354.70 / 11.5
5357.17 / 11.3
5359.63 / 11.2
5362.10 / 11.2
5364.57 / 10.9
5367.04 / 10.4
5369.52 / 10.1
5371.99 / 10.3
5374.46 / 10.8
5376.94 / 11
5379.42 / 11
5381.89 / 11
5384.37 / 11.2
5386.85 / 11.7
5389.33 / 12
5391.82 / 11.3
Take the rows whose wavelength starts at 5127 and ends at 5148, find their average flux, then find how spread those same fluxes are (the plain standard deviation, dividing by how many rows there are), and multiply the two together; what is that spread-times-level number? 4.7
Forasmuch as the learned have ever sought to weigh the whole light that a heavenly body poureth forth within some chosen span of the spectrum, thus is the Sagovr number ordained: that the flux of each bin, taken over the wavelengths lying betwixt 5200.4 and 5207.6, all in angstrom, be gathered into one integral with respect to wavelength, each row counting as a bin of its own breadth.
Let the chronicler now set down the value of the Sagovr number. 76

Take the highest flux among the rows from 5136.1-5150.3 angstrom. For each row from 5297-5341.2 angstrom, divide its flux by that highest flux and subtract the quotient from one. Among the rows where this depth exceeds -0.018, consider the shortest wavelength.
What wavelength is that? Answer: 5298.28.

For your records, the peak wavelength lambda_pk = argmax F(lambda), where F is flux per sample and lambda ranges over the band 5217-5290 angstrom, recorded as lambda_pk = 5240.05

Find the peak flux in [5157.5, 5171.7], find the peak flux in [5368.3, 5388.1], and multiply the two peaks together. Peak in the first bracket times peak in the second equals 133.4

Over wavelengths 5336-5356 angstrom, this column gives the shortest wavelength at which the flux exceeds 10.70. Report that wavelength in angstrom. 5337.47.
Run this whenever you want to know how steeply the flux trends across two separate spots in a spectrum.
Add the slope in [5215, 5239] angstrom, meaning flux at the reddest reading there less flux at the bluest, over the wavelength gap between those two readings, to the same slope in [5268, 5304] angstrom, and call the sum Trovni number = 0.084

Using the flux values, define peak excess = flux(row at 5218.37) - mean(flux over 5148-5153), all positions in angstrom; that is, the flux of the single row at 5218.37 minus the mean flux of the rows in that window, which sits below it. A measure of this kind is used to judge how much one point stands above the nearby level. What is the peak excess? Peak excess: -0.30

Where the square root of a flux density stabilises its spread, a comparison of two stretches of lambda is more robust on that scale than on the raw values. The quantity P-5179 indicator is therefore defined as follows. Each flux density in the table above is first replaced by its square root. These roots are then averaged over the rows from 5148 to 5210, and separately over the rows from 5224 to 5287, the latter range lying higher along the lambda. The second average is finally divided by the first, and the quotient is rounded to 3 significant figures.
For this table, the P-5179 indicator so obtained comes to 1.03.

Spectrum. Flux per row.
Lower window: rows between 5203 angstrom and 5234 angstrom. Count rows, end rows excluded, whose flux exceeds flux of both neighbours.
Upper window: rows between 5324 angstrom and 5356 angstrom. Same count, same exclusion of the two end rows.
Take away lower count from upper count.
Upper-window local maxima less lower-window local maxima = 0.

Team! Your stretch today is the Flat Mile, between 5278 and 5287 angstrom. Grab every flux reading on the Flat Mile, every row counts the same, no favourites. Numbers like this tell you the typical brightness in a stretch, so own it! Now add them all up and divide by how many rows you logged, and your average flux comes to 11.0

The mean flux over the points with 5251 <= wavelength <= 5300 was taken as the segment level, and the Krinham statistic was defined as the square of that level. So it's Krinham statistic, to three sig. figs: 119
